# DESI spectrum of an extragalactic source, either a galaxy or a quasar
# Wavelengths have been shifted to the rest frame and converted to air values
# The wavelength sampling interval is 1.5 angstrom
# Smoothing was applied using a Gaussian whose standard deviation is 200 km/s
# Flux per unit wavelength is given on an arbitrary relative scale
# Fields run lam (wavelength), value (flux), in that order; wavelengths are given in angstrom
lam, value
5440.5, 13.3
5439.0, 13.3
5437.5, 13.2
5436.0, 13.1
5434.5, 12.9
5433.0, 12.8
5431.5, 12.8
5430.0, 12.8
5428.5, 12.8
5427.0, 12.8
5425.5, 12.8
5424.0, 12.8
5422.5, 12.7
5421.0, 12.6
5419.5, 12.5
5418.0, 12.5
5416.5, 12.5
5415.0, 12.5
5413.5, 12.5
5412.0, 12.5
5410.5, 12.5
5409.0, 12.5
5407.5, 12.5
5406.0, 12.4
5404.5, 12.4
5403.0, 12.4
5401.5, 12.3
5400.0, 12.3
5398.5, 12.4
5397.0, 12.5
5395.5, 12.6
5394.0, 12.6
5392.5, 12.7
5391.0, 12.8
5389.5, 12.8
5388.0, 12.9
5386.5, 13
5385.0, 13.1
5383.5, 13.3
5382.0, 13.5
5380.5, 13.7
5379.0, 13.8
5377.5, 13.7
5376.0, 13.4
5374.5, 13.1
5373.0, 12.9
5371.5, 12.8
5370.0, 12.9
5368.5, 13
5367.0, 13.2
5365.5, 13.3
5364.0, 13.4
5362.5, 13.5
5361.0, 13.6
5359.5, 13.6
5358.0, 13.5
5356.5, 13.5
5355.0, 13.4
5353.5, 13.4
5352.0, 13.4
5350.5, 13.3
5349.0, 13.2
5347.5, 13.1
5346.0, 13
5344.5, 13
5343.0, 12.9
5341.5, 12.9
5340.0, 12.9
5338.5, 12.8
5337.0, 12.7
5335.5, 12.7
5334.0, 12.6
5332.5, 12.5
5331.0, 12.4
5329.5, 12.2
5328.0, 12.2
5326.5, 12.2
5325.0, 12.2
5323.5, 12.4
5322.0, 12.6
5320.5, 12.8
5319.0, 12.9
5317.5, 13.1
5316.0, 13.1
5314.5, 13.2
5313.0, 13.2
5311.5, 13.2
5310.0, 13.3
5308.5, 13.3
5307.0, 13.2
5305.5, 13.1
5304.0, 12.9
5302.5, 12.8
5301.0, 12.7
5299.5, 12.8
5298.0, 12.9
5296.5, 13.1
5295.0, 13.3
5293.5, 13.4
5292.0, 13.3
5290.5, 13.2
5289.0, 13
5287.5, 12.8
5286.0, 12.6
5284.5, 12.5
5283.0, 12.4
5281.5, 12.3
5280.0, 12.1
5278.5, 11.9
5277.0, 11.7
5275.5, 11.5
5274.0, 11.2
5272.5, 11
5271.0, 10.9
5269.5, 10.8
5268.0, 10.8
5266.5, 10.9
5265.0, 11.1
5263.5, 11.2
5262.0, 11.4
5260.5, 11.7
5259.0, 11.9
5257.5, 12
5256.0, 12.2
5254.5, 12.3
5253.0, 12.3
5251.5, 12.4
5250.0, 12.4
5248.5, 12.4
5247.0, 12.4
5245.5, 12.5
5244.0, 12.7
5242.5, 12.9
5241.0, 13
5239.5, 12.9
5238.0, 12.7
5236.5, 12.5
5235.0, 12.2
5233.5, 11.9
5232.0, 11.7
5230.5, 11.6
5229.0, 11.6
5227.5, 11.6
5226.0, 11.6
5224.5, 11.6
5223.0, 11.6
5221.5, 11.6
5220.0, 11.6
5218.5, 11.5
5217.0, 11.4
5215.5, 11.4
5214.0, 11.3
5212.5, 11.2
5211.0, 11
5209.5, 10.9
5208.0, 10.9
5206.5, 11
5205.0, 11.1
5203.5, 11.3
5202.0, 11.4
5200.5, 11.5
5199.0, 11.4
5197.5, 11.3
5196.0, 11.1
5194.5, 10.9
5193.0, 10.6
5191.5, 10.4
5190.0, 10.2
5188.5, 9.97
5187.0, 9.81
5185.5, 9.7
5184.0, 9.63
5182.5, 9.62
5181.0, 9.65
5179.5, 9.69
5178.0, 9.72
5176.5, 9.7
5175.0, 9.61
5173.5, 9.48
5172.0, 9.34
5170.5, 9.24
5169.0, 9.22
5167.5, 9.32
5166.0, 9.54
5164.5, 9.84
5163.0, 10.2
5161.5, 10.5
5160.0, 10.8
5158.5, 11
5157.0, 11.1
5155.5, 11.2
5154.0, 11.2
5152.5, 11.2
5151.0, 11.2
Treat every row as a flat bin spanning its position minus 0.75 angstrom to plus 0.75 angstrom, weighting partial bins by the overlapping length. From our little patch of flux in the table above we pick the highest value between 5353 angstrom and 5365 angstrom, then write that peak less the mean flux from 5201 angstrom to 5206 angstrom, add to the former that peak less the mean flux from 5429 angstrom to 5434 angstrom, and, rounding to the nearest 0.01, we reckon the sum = 3.13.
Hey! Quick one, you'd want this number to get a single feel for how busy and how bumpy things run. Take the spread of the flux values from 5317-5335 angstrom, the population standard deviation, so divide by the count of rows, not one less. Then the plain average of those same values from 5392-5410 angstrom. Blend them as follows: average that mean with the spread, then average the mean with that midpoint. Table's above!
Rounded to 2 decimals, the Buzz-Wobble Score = 9.42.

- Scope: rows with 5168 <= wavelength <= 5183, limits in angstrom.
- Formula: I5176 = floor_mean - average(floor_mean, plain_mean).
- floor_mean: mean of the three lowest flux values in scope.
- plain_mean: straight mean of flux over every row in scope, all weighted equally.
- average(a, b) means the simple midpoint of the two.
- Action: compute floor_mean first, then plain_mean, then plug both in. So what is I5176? -0.13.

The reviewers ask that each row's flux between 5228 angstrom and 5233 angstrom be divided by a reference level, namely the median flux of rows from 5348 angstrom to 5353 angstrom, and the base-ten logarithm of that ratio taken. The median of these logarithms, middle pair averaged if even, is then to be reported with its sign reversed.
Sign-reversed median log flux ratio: 0.06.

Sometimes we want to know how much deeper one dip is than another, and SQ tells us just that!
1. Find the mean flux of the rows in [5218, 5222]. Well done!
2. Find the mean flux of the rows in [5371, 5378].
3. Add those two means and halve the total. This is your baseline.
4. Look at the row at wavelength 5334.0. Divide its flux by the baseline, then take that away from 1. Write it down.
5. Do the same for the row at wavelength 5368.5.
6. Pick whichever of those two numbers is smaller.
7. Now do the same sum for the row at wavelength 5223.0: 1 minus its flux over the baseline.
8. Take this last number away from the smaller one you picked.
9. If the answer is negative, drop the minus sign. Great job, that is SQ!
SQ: 0.11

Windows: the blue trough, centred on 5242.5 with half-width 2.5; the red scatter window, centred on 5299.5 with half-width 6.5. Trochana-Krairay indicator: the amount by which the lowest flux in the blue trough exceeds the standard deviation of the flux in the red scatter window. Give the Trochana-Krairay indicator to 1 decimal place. 12.5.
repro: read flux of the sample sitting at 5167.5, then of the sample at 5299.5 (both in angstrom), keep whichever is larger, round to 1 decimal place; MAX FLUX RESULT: 12.8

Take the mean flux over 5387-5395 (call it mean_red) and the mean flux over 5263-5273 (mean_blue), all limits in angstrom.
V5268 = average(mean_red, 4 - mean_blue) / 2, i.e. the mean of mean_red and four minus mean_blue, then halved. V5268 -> 1.45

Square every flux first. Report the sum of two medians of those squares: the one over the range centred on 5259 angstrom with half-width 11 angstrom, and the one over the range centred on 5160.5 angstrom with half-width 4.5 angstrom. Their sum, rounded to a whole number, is 255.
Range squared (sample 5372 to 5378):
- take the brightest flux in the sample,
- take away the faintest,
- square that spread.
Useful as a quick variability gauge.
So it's 0.64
